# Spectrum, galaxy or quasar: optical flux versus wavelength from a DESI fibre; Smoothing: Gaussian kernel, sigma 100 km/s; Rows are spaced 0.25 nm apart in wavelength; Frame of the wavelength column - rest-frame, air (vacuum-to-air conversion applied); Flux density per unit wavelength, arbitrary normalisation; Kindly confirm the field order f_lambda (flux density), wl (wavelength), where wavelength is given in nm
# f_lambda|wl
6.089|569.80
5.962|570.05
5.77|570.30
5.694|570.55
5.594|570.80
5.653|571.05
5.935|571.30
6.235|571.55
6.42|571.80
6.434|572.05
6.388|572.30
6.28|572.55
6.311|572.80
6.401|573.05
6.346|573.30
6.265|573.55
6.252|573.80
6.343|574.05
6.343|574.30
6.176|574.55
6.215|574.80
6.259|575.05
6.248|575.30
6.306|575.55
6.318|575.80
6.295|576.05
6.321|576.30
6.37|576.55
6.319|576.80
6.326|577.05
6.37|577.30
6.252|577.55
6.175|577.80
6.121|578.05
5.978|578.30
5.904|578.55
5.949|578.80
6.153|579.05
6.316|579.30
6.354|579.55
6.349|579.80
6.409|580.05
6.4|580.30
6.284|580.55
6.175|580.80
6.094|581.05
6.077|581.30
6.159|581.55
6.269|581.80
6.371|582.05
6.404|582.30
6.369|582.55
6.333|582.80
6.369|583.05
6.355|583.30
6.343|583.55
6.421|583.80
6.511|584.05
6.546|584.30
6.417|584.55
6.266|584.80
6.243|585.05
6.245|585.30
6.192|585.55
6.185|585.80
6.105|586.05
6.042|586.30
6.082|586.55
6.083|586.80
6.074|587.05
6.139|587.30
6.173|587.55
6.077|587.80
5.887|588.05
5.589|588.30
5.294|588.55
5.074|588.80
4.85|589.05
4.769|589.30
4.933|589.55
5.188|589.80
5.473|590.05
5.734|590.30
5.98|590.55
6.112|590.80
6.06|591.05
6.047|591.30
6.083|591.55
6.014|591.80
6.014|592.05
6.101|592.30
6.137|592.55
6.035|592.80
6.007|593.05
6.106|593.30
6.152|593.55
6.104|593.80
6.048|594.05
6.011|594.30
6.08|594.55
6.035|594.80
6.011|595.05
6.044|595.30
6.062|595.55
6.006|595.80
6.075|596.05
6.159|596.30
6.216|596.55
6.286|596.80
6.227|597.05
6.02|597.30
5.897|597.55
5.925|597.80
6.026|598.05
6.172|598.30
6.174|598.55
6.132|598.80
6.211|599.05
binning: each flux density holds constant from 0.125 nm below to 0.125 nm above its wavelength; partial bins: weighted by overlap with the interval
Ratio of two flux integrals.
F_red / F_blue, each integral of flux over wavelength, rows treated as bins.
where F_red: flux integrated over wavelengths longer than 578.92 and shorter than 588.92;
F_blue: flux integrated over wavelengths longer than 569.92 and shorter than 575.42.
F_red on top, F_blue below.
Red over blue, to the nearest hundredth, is 1.82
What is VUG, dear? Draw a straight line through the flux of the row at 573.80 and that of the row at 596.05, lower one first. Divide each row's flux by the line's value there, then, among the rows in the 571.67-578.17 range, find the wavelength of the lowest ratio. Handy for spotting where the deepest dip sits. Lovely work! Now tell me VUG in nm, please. 578.05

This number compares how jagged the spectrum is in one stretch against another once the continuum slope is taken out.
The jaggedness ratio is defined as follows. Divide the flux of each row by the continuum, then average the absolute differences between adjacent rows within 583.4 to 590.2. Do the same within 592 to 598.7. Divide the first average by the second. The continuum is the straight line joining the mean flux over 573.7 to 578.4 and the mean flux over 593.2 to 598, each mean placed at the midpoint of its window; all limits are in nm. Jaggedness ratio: 1.7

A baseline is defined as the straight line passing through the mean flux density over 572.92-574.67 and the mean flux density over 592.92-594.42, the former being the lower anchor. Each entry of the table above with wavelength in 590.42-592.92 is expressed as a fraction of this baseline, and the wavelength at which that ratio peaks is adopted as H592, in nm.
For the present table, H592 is 592.55 nm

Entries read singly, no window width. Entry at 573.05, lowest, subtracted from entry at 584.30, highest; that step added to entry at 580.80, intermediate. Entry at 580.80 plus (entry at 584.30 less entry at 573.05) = 6.3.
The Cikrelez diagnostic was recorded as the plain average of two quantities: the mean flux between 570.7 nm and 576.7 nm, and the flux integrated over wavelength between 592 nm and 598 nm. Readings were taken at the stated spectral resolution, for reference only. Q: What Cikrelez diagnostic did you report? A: 21.3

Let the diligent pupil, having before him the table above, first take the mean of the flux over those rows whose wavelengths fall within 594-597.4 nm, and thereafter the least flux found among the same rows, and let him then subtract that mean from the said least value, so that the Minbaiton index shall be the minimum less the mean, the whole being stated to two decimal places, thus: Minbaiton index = -0.09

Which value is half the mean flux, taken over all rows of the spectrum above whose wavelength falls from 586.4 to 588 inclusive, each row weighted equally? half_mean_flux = 3.05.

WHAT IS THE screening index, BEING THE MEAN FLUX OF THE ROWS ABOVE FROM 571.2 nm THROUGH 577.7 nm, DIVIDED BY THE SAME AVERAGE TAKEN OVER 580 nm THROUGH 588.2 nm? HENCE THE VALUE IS 1.01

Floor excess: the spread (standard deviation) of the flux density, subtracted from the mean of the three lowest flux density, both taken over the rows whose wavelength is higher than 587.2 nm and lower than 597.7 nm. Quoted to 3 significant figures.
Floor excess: 4.46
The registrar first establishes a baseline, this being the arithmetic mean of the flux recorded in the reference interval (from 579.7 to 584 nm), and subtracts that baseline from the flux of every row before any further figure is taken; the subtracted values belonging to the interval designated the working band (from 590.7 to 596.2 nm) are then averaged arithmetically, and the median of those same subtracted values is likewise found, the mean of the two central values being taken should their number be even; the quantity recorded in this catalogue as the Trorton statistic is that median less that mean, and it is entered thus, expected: -0.007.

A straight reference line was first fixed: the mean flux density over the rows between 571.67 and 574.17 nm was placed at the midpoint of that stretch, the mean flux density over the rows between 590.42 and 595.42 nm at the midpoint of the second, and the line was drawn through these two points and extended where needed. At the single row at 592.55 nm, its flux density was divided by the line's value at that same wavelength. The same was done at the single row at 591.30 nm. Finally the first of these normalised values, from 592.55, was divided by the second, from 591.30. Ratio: 1.02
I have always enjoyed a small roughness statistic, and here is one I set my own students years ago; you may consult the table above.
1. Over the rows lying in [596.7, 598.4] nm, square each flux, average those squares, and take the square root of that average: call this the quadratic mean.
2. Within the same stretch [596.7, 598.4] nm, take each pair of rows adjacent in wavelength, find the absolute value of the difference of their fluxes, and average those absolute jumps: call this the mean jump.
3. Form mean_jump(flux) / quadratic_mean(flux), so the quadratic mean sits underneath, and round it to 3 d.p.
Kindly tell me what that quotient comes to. 0.018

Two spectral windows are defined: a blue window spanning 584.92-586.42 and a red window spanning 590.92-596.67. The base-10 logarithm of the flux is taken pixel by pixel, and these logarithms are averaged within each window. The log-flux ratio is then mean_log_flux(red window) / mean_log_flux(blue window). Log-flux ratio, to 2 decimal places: 0.99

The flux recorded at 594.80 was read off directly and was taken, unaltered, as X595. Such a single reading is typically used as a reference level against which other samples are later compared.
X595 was 6.035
